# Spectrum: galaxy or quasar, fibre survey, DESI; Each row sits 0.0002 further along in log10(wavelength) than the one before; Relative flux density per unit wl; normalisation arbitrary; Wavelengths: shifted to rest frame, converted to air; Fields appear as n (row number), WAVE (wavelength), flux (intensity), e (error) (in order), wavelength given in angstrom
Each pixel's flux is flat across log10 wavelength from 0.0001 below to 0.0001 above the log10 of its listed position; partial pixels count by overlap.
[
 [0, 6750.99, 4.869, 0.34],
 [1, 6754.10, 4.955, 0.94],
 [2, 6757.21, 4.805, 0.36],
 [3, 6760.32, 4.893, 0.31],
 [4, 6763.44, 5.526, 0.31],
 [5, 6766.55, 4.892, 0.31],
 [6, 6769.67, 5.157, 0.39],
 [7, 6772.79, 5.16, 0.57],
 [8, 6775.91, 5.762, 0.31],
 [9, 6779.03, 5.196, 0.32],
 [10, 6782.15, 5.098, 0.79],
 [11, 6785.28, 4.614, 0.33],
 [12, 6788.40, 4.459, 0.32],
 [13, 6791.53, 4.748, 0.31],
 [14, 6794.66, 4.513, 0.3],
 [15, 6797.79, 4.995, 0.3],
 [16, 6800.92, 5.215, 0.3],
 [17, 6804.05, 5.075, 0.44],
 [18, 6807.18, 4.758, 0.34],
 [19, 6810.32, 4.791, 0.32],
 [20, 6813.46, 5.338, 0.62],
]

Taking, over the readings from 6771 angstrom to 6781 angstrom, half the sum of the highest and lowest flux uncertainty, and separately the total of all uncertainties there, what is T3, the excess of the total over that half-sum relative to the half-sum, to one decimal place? 1.7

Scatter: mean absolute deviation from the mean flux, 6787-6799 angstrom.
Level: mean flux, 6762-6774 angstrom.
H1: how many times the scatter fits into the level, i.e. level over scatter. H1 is 26.9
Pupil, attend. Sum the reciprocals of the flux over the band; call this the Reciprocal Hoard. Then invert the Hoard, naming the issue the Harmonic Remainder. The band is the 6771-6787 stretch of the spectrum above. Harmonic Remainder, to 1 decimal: 1.0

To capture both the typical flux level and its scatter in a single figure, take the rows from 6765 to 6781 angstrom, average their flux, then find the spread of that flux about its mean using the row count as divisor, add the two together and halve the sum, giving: 2.76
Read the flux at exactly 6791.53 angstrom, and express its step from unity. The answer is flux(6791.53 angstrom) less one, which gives 3.75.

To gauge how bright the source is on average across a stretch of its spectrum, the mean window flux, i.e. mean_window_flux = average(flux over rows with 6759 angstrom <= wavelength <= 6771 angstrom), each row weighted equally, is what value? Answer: 5.12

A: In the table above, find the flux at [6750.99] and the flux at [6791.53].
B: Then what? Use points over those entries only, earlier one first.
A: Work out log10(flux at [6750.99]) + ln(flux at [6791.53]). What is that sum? 2.25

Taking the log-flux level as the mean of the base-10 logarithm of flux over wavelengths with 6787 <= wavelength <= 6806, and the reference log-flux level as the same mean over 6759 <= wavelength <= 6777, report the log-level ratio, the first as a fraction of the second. 0.95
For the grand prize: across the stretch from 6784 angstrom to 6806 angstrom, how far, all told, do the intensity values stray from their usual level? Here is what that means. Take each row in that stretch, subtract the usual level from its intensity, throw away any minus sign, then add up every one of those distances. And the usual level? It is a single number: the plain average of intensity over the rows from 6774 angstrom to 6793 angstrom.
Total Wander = 1.9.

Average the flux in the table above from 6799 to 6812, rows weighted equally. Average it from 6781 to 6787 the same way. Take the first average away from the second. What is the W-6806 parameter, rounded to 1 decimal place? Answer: -0.1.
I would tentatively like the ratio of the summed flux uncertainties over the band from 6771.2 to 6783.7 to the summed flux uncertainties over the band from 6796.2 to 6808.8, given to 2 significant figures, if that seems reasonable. 1.4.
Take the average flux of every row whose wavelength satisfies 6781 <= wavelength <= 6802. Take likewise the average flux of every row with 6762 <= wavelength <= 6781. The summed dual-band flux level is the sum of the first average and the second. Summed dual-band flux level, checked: 10.1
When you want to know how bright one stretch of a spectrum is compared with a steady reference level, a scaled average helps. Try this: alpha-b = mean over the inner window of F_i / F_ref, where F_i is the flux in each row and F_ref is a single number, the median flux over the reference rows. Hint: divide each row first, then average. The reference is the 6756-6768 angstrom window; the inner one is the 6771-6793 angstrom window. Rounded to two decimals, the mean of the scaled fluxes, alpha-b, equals 1.02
